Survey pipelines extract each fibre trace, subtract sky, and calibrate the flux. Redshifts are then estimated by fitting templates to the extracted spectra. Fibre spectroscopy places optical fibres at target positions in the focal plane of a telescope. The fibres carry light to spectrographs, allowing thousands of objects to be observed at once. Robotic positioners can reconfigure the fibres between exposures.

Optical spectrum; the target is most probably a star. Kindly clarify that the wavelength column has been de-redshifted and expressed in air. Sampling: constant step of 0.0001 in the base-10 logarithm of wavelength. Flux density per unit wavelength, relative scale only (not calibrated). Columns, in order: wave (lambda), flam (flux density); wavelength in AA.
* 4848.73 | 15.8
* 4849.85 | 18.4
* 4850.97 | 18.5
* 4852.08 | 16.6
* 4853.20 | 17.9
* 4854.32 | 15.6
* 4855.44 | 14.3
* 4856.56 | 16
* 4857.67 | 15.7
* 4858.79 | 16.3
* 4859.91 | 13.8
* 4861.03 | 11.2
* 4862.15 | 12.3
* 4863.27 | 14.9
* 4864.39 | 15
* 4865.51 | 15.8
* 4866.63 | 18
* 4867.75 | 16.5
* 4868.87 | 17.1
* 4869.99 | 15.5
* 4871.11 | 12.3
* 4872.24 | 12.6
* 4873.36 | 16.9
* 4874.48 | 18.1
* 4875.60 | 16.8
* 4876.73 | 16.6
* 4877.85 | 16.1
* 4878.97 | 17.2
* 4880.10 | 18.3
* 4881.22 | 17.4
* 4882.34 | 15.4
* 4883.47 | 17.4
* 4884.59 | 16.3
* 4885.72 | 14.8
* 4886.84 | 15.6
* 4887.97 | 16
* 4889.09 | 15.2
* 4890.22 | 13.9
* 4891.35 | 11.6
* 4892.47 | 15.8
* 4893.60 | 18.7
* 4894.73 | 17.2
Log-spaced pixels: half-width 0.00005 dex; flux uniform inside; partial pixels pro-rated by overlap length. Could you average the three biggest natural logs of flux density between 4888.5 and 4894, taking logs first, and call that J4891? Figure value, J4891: 2.80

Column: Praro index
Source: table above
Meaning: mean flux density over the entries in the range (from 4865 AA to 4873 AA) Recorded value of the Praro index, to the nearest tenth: 15.4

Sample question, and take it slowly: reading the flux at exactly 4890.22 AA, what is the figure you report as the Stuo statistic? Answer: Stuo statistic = 13.9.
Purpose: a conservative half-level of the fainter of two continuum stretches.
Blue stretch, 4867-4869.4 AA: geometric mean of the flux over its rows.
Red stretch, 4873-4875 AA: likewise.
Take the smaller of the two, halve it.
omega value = 8.40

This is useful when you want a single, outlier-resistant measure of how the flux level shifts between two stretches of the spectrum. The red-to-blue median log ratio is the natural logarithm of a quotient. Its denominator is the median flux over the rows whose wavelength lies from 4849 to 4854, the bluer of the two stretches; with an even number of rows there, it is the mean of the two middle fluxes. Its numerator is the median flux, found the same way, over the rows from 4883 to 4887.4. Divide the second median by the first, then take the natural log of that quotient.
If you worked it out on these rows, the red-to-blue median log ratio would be -0.13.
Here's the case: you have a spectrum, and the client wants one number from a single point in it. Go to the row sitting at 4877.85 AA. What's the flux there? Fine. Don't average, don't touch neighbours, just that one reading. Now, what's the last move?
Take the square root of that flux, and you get 4.01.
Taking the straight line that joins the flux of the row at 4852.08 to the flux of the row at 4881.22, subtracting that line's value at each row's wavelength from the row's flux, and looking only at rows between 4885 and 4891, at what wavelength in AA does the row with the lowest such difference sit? 4890.22 AA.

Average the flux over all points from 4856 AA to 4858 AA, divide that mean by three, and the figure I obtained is 5.3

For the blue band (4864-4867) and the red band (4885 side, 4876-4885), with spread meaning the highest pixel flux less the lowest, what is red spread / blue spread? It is 1.0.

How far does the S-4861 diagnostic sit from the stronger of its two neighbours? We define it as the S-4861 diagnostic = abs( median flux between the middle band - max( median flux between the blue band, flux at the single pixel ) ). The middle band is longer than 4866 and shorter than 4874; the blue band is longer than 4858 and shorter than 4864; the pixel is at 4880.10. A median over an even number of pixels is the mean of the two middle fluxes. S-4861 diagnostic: 1.8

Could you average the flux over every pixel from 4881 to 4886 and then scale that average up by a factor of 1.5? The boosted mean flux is 24.4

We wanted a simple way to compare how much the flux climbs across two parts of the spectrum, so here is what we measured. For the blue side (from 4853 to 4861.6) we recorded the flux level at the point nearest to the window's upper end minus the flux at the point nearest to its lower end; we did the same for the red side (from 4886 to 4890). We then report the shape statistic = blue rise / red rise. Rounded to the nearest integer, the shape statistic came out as 17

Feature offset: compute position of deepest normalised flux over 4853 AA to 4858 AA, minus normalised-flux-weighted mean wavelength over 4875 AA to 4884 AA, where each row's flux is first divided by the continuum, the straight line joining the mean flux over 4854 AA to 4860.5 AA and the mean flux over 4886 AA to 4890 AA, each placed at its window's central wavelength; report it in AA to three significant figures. -24.1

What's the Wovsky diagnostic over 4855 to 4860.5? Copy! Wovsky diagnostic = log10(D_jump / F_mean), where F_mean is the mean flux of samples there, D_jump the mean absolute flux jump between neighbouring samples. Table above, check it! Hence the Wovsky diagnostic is -1.077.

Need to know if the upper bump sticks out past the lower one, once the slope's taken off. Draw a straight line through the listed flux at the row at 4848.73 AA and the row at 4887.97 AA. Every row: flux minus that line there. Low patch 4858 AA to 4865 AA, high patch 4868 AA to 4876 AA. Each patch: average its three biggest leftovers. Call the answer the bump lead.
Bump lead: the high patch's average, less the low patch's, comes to 1.9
